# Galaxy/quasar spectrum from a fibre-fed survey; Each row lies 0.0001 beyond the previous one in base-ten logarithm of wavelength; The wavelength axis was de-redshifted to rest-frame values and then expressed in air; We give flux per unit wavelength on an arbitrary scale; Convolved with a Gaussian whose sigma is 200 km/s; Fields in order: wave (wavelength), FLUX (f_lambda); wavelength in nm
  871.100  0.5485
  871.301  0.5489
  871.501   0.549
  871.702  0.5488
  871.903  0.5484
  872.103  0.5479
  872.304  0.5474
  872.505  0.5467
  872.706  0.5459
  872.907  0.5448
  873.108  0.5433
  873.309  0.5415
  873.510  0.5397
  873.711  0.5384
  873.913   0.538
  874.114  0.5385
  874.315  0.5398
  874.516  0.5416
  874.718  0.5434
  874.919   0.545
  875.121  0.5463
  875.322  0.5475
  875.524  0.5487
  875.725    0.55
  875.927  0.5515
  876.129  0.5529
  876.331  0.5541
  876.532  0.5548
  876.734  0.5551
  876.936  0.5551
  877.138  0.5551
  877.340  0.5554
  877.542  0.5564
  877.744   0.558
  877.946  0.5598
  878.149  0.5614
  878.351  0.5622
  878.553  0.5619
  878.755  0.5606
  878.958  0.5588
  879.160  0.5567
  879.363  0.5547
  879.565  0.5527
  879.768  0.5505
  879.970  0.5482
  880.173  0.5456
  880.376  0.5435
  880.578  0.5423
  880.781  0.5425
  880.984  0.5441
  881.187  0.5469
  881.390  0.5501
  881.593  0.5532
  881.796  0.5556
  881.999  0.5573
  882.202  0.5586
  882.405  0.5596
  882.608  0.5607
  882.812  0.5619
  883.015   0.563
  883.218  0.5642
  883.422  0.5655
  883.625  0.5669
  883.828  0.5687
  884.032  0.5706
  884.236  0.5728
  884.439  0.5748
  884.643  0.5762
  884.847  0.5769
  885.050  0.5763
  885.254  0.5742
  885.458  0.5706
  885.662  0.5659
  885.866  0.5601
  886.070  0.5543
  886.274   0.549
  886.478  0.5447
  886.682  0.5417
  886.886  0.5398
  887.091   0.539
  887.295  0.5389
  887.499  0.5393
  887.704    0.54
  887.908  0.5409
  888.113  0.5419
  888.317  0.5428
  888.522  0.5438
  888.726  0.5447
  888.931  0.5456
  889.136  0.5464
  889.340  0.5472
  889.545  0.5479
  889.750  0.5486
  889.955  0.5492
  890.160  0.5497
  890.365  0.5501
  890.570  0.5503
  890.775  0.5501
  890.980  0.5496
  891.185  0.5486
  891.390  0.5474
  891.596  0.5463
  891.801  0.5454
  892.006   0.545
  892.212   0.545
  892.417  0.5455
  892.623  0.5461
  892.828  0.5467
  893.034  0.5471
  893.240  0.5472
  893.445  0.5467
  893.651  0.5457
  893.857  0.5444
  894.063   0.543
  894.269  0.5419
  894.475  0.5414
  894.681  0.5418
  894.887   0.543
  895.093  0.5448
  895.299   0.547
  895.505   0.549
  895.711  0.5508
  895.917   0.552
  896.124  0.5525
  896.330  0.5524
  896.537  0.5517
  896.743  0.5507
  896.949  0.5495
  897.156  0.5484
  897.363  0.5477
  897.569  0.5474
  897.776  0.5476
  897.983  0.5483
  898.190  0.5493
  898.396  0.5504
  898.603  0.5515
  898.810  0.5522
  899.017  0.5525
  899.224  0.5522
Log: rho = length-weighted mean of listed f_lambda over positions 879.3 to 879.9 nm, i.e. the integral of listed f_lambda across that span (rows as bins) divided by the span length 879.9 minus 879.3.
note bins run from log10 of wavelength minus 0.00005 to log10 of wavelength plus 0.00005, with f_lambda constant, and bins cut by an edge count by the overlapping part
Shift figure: 0.553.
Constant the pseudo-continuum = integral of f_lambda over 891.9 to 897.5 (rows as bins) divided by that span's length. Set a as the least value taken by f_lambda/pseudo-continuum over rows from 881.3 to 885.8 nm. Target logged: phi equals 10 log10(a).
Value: 0.02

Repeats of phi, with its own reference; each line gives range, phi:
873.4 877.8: -0.07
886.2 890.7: -0.06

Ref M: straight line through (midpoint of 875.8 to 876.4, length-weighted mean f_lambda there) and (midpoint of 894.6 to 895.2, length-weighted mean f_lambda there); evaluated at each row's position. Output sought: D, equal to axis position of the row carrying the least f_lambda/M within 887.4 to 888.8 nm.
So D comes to 887.499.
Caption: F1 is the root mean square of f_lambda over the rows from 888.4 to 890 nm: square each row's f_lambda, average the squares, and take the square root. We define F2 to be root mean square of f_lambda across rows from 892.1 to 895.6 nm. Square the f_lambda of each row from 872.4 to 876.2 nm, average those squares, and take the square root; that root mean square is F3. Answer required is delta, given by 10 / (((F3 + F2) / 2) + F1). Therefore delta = 9.16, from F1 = 0.547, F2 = 0.545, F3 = 0.544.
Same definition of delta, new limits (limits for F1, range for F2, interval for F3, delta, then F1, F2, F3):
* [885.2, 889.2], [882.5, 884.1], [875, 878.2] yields 9.03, 0.548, 0.565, 0.554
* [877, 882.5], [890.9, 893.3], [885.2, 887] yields 9.05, 0.554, 0.547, 0.556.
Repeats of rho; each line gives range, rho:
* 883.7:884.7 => 0.572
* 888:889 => 0.544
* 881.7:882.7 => 0.559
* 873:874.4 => 0.540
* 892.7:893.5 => 0.547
